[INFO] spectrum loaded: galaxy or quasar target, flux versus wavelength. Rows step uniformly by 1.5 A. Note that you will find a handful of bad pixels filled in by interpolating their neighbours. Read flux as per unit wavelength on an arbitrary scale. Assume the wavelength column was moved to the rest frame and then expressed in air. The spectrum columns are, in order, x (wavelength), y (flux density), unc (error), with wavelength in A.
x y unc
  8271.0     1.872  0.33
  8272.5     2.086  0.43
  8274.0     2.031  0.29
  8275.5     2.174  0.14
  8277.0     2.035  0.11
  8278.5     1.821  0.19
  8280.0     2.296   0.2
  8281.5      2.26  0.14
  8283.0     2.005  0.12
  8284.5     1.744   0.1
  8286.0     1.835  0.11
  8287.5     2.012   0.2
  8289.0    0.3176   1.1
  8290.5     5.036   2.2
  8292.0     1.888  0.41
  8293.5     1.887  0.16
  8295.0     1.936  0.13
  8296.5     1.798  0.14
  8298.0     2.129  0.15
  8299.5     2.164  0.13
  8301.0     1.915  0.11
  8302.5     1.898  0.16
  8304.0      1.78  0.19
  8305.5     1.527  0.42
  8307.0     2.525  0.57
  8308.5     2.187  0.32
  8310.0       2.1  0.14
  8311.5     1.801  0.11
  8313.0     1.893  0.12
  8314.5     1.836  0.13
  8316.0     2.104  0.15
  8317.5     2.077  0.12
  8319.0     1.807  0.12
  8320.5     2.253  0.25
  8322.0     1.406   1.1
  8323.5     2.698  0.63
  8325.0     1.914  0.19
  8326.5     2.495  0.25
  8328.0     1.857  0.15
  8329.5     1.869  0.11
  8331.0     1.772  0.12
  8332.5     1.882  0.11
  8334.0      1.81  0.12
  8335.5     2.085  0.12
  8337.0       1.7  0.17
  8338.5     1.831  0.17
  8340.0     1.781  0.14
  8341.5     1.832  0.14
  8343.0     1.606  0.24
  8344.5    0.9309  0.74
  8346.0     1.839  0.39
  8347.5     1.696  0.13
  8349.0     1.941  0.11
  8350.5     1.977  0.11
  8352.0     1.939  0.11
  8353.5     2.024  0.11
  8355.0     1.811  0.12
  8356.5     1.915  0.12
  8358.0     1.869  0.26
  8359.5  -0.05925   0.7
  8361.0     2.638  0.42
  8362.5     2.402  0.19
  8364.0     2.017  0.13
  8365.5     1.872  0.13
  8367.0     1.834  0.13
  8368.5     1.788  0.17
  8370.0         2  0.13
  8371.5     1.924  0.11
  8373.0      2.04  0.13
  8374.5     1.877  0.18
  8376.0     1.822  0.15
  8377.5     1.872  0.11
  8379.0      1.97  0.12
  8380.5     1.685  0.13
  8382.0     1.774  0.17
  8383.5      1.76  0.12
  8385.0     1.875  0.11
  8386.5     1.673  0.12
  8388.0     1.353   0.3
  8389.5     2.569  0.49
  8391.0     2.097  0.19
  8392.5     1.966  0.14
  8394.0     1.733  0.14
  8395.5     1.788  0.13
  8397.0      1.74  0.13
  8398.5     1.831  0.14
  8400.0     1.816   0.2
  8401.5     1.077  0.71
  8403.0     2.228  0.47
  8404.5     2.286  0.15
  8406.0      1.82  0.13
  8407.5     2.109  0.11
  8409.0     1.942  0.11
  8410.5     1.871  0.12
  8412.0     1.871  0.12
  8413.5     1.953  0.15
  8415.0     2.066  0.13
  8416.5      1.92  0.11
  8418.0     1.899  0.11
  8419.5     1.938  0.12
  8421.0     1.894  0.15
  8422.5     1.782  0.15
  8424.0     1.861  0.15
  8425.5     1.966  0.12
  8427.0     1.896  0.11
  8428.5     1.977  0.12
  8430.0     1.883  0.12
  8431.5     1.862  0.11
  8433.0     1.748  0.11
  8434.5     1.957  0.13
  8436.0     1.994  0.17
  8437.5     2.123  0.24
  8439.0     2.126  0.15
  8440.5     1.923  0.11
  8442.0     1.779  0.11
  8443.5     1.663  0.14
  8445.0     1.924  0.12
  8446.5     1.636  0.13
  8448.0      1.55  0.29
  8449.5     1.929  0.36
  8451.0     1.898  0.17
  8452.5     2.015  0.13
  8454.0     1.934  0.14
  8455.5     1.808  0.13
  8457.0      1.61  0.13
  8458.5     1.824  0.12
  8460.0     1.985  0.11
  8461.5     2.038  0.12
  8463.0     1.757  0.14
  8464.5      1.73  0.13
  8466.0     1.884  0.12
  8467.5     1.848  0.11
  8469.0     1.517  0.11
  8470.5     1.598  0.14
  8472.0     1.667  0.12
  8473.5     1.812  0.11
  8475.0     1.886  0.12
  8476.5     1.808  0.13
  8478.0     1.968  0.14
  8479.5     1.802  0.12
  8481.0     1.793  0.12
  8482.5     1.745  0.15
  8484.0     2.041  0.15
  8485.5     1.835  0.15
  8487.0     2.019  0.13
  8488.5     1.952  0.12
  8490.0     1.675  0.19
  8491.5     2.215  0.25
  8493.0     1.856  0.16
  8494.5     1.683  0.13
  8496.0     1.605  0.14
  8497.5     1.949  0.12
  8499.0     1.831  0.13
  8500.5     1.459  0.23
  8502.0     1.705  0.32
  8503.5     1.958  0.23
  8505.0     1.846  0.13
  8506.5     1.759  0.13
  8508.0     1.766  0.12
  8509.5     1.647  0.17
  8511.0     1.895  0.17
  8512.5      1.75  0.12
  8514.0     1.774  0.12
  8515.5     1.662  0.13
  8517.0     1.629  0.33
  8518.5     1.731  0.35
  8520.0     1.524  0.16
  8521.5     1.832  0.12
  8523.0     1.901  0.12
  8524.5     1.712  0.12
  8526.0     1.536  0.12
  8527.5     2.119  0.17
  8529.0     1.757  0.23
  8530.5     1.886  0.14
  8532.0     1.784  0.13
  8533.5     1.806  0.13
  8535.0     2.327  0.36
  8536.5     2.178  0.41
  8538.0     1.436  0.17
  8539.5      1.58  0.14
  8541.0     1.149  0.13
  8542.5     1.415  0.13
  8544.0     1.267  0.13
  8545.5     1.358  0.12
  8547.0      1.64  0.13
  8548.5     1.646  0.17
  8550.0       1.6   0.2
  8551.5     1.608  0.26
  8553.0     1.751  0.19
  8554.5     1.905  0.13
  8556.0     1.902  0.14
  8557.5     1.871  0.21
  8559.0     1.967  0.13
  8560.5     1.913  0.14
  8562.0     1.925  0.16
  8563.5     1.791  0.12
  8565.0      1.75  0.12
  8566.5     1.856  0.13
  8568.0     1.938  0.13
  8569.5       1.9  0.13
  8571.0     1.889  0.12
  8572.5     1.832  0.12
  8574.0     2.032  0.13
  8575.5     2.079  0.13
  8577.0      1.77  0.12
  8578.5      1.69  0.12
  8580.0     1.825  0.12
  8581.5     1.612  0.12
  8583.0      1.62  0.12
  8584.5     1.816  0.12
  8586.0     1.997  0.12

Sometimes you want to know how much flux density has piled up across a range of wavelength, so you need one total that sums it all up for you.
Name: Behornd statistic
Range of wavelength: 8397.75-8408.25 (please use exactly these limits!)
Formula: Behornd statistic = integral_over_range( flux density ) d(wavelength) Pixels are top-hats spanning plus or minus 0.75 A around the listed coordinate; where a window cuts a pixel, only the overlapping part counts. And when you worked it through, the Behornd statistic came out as 19.8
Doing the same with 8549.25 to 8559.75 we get 18.9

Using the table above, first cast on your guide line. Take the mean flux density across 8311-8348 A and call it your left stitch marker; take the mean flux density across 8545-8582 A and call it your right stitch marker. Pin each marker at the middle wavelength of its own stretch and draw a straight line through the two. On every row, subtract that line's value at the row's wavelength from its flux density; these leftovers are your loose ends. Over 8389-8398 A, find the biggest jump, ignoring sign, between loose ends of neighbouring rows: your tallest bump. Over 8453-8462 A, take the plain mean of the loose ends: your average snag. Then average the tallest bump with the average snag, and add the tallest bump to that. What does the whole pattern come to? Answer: 0.72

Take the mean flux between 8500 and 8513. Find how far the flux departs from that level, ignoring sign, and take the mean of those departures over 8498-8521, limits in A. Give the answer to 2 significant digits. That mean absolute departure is 0.10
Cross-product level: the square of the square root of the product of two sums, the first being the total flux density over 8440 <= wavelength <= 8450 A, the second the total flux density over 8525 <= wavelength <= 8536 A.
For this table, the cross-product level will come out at 164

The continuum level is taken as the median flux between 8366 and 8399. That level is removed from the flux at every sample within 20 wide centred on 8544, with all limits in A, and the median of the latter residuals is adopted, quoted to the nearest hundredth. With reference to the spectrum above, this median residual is -0.23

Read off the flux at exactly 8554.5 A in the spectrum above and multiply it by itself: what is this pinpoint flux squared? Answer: 3.6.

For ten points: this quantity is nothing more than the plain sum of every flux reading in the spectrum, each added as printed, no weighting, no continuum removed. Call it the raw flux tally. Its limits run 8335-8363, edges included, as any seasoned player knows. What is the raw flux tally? 33.8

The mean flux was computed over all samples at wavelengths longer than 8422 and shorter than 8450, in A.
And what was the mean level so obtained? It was 1.87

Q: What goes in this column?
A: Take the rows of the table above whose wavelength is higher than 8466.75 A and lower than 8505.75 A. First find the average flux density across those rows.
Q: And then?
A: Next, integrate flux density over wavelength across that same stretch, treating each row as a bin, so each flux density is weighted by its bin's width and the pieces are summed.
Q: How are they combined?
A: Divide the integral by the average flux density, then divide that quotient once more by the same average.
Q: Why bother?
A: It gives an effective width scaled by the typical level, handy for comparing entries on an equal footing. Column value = 21.5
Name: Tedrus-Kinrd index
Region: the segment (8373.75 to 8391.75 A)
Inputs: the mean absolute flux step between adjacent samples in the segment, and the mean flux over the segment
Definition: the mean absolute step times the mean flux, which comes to 0.49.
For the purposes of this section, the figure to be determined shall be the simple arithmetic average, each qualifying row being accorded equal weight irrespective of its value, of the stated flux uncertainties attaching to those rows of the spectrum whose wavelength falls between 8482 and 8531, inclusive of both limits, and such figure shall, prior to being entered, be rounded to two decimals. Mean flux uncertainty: 0.17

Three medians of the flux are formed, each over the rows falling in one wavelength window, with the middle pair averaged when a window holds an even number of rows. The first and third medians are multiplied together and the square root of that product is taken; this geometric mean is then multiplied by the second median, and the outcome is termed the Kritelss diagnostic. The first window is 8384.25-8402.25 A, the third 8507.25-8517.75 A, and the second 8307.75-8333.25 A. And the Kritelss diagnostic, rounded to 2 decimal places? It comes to 3.36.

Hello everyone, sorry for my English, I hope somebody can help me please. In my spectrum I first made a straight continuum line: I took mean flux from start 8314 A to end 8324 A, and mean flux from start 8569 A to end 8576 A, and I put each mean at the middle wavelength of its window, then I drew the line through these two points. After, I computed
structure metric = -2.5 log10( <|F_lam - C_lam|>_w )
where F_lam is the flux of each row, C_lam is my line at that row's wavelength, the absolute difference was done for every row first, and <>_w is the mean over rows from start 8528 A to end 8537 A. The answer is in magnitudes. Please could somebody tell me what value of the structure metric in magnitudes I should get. 1.8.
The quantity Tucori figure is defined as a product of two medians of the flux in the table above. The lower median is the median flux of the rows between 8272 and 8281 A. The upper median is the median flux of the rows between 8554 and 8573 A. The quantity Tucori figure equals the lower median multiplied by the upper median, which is 3.91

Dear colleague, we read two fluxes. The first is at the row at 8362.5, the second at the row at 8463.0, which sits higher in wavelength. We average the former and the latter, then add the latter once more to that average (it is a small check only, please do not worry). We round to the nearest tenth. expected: 3.8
